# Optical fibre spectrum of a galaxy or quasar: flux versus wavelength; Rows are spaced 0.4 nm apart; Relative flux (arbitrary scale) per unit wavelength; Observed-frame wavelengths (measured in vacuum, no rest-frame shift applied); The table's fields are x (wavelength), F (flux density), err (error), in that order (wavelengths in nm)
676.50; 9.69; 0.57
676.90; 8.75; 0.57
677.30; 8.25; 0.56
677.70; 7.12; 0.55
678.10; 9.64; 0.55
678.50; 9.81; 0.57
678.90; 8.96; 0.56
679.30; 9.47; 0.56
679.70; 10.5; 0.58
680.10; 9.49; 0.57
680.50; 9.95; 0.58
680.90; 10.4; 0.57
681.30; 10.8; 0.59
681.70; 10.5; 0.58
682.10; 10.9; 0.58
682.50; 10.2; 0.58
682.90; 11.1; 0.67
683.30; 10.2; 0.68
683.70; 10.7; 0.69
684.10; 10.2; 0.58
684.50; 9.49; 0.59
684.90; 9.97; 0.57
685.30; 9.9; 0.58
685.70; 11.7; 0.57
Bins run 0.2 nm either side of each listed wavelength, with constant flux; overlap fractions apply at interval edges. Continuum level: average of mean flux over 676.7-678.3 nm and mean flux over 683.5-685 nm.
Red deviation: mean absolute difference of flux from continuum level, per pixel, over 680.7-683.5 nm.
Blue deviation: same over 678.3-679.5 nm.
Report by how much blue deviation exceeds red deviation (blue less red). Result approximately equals -0.97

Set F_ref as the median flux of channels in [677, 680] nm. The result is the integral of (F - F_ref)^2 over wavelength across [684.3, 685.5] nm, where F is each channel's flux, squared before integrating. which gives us 0.2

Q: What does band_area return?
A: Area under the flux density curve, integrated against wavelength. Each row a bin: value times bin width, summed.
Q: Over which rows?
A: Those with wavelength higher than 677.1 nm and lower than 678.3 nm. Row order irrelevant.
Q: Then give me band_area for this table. 10.0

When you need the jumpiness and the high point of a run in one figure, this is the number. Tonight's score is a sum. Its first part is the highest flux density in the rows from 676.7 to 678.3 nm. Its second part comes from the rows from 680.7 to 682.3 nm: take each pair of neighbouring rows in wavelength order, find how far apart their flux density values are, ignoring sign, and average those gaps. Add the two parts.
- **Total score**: 10.0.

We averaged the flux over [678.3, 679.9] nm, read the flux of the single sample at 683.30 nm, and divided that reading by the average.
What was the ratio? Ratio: 1.053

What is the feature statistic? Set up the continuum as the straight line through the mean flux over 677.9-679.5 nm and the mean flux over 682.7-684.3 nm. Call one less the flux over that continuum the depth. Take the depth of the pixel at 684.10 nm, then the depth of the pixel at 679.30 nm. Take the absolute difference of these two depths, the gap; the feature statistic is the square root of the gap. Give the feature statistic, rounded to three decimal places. 0.177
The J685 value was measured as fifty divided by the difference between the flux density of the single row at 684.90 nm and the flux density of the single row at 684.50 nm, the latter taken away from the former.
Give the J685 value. 104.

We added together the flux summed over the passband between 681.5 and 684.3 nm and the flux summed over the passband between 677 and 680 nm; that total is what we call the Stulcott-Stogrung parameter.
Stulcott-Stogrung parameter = 138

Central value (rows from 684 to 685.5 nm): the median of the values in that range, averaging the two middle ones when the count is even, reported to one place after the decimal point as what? 9.9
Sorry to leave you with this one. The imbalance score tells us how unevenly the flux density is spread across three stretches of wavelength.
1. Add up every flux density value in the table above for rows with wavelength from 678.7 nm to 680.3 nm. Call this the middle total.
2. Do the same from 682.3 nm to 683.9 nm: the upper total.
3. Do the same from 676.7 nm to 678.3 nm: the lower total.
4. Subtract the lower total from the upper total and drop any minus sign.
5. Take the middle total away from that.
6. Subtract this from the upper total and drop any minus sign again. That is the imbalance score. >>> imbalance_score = 72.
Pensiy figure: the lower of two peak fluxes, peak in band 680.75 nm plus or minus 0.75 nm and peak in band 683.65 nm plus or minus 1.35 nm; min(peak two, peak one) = 10.8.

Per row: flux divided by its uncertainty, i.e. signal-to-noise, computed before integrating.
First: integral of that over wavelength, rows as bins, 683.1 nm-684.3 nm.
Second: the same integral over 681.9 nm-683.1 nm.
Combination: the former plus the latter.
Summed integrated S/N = 40.4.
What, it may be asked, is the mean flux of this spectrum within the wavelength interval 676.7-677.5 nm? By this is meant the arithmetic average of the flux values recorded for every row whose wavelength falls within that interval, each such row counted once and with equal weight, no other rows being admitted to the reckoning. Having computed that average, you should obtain 8.5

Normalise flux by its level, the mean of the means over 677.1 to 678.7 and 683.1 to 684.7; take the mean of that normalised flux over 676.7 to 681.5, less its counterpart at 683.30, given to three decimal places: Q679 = -0.082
